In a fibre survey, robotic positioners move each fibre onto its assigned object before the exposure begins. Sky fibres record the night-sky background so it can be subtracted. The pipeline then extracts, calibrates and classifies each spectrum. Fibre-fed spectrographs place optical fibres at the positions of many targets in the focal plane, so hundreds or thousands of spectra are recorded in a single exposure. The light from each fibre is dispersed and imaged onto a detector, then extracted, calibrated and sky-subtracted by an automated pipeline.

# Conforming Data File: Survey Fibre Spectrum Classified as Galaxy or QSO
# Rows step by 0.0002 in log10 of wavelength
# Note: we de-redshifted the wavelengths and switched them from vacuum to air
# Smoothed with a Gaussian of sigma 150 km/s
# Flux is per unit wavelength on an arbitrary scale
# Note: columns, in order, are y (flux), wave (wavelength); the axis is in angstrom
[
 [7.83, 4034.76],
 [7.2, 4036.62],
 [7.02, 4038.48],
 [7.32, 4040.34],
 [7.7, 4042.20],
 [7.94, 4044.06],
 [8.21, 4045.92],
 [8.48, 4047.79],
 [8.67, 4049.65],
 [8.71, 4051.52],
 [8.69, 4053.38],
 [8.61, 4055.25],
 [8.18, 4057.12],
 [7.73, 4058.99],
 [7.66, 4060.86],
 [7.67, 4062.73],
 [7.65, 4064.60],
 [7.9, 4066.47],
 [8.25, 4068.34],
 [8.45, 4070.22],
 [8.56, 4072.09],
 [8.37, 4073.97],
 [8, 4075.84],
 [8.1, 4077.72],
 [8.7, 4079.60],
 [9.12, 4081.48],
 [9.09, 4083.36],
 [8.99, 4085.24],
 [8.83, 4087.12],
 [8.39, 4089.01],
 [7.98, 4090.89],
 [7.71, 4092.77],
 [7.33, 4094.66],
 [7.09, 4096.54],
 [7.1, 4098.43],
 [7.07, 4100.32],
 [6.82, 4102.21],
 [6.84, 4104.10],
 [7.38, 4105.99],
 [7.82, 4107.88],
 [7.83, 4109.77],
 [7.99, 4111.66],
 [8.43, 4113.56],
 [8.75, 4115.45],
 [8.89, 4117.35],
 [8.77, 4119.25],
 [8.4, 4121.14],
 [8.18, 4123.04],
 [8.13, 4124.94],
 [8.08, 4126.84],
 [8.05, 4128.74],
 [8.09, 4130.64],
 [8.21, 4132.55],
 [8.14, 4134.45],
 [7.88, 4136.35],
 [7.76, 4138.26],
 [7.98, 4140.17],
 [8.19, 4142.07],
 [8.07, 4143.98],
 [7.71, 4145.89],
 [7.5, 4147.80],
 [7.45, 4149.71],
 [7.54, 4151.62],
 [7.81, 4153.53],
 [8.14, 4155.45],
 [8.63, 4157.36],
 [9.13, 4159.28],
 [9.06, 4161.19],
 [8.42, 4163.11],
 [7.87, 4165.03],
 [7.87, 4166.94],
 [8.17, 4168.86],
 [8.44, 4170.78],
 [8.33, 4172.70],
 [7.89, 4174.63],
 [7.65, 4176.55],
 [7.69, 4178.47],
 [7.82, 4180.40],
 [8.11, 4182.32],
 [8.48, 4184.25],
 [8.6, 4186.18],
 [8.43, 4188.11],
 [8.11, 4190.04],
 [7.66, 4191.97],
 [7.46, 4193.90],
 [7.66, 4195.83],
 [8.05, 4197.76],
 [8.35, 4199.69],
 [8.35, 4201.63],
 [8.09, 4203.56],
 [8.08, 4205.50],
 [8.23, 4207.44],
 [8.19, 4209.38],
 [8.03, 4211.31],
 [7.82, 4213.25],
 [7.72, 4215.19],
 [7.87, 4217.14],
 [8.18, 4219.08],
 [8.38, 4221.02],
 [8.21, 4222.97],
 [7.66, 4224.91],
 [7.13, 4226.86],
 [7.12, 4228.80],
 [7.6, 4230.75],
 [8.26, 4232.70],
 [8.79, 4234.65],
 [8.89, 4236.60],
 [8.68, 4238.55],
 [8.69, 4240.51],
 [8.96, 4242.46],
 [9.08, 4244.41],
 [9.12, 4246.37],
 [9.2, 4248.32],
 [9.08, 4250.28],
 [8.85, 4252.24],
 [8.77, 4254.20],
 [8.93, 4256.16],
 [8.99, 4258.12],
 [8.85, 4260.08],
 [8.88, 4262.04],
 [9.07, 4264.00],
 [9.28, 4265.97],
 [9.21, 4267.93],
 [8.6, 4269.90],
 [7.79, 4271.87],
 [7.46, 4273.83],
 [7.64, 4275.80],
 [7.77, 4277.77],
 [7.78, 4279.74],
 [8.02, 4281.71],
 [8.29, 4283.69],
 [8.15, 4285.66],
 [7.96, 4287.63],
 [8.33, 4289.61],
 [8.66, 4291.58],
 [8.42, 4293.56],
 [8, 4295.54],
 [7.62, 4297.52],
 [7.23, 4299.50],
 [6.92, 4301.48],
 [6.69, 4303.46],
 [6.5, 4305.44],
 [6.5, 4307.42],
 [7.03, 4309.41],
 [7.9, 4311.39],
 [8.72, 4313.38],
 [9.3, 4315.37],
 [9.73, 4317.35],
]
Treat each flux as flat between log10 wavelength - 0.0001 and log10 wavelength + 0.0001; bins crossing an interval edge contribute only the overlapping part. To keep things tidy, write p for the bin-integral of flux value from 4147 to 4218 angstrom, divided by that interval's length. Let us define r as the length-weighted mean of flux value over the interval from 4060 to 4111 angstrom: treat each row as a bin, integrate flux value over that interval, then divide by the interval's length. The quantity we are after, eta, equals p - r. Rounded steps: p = 8.07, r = 7.95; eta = 0.1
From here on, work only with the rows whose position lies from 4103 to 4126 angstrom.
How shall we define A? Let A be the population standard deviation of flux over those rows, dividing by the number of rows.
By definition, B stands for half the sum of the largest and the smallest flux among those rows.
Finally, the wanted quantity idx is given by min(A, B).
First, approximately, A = 0.57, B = 7.9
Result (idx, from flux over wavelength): 0.57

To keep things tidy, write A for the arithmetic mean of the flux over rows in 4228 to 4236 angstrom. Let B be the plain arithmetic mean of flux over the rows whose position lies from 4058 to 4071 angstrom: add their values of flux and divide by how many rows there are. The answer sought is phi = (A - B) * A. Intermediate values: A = 7.9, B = 7.9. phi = 0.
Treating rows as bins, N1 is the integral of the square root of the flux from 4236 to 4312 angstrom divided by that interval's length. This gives 2.87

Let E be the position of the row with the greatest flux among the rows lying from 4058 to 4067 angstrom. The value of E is 4066.47 angstrom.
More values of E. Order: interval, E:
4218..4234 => 4221.02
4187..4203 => 4188.11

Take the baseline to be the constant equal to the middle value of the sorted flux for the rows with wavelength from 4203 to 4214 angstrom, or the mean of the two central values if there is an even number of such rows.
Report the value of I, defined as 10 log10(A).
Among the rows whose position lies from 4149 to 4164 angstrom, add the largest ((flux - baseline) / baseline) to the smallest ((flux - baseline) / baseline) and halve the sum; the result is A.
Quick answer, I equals -16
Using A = 0.025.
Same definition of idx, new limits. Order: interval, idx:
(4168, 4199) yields 0.34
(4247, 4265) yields 0.13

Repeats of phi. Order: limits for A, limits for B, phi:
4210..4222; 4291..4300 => 0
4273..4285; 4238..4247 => -8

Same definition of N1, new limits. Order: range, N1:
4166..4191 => 2.85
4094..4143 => 2.81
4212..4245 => 2.86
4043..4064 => 2.87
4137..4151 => 2.79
